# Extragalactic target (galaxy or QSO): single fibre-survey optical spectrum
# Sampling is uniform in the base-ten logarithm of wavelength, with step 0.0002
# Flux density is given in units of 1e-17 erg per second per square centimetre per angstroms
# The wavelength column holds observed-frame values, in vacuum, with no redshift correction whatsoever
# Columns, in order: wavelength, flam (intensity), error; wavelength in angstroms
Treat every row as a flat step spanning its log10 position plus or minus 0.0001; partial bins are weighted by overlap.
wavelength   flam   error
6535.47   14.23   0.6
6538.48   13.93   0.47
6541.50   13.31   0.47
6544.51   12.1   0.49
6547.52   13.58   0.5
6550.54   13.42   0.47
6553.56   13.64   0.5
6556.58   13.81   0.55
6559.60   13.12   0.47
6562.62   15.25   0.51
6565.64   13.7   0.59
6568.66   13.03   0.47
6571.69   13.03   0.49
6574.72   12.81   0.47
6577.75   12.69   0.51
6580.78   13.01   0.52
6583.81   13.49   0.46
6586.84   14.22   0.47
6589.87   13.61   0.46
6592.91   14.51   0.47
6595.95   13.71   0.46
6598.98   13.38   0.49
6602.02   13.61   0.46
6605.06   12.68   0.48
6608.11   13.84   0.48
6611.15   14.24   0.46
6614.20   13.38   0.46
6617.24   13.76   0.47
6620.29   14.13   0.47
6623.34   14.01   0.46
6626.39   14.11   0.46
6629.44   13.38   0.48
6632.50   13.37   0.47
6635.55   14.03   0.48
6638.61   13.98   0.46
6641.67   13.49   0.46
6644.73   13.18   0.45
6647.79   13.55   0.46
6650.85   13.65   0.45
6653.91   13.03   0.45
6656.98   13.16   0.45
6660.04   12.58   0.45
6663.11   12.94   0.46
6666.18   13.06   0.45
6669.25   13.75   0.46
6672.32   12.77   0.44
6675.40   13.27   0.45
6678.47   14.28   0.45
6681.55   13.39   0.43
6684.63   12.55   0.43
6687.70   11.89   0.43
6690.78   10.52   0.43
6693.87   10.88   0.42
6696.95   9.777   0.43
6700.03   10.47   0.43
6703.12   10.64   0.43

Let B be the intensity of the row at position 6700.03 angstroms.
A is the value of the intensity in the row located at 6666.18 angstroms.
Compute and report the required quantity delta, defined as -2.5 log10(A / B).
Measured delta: -0.24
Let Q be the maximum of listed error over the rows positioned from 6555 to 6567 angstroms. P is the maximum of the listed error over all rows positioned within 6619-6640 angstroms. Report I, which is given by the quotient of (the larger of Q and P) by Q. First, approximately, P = 0.480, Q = 0.590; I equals 1.00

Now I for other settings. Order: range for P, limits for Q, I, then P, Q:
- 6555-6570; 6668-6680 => 1.28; 0.590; 0.460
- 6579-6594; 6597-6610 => 1.06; 0.520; 0.490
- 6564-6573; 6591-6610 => 1.20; 0.590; 0.490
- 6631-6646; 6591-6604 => 1.00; 0.480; 0.490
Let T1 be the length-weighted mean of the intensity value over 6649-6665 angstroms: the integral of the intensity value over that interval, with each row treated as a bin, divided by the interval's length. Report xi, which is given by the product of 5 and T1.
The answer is 65.4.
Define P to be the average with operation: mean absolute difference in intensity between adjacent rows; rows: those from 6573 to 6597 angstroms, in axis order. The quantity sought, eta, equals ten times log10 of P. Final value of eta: -2.5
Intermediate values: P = 0.57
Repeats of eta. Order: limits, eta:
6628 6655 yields -4.9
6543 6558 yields -2.9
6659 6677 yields -2.8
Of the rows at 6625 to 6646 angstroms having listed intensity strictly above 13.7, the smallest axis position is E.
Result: 6626.39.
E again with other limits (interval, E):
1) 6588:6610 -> 6592.91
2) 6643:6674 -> 6669.25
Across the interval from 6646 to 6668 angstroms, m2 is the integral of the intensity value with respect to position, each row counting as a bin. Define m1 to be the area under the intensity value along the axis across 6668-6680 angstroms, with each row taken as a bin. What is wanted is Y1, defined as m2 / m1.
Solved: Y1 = 1.8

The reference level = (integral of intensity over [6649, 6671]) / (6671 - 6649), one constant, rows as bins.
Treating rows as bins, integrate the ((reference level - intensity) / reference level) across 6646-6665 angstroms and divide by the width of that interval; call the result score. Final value 0.00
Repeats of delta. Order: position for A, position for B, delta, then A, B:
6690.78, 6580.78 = 0.23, 10.52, 13.01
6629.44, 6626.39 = 0.06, 13.38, 14.11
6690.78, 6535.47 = 0.33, 10.52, 14.23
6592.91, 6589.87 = -0.07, 14.51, 13.61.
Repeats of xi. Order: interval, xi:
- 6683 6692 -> 58.6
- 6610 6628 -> 69.7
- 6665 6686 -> 66.5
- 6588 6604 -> 68.7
